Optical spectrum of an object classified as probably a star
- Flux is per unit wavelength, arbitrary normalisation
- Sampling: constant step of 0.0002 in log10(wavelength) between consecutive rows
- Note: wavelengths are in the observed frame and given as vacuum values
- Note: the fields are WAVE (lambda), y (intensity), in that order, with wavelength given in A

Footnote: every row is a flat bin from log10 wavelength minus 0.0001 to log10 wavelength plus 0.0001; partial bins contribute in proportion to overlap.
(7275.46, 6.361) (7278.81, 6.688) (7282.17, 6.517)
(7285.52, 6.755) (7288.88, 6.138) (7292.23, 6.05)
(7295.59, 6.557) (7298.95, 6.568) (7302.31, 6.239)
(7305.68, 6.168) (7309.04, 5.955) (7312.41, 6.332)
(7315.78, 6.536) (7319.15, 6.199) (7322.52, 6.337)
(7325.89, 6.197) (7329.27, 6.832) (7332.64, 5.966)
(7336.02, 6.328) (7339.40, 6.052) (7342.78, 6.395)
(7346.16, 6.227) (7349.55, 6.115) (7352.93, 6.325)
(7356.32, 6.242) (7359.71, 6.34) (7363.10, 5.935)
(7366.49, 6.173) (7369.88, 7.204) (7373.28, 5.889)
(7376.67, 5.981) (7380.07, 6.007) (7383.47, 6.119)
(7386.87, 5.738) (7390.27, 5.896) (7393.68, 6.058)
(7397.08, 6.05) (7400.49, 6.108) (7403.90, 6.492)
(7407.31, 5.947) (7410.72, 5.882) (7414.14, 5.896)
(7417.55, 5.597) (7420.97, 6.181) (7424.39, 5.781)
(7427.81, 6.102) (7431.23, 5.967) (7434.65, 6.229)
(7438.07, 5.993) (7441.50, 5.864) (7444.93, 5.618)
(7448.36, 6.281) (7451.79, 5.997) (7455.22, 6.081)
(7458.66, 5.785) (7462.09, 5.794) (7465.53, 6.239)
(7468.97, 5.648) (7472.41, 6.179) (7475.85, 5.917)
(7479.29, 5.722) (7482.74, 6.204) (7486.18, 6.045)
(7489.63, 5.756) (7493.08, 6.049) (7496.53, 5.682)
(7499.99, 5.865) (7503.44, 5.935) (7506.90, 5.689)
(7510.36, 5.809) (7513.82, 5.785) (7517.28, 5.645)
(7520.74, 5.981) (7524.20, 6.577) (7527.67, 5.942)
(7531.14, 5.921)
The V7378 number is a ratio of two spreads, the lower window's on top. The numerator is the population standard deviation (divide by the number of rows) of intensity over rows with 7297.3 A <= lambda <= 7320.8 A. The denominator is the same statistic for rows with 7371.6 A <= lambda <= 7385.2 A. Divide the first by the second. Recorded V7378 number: 2.43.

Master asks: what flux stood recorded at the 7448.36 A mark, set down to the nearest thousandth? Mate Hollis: 6.281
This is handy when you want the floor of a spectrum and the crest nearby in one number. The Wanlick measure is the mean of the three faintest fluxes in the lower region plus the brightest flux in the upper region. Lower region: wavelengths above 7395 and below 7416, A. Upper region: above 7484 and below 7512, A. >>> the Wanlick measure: 12.0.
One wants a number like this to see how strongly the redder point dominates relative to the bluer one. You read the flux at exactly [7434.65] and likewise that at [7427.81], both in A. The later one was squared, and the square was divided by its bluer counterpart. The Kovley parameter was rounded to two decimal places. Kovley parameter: 6.36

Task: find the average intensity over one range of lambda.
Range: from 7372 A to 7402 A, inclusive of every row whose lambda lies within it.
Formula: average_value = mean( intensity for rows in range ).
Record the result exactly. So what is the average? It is 5.98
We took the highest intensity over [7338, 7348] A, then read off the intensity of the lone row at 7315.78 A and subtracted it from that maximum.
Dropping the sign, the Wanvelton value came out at 0.14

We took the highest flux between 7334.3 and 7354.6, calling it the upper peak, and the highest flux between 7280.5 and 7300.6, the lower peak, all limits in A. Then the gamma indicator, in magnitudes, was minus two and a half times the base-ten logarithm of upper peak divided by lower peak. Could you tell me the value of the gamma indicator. 0.06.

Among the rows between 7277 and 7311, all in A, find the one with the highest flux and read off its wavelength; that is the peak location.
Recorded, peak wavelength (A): 7285.52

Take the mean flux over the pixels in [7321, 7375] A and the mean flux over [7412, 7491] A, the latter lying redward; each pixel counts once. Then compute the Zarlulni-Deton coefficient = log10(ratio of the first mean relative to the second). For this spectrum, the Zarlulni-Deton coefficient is 0.024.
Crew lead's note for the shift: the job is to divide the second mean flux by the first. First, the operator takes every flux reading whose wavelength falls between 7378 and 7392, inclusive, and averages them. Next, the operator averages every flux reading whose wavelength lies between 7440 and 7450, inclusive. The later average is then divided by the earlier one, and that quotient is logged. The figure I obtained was 1.00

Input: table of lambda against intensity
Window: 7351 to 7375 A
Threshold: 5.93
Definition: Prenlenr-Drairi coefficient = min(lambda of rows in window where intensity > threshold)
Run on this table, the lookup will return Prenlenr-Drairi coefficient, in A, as 7352.93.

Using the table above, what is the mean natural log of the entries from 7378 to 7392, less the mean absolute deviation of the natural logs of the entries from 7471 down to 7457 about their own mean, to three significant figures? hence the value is 1.75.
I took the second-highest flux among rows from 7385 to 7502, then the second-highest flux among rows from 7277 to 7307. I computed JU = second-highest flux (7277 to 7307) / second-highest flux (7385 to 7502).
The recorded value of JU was 1.065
